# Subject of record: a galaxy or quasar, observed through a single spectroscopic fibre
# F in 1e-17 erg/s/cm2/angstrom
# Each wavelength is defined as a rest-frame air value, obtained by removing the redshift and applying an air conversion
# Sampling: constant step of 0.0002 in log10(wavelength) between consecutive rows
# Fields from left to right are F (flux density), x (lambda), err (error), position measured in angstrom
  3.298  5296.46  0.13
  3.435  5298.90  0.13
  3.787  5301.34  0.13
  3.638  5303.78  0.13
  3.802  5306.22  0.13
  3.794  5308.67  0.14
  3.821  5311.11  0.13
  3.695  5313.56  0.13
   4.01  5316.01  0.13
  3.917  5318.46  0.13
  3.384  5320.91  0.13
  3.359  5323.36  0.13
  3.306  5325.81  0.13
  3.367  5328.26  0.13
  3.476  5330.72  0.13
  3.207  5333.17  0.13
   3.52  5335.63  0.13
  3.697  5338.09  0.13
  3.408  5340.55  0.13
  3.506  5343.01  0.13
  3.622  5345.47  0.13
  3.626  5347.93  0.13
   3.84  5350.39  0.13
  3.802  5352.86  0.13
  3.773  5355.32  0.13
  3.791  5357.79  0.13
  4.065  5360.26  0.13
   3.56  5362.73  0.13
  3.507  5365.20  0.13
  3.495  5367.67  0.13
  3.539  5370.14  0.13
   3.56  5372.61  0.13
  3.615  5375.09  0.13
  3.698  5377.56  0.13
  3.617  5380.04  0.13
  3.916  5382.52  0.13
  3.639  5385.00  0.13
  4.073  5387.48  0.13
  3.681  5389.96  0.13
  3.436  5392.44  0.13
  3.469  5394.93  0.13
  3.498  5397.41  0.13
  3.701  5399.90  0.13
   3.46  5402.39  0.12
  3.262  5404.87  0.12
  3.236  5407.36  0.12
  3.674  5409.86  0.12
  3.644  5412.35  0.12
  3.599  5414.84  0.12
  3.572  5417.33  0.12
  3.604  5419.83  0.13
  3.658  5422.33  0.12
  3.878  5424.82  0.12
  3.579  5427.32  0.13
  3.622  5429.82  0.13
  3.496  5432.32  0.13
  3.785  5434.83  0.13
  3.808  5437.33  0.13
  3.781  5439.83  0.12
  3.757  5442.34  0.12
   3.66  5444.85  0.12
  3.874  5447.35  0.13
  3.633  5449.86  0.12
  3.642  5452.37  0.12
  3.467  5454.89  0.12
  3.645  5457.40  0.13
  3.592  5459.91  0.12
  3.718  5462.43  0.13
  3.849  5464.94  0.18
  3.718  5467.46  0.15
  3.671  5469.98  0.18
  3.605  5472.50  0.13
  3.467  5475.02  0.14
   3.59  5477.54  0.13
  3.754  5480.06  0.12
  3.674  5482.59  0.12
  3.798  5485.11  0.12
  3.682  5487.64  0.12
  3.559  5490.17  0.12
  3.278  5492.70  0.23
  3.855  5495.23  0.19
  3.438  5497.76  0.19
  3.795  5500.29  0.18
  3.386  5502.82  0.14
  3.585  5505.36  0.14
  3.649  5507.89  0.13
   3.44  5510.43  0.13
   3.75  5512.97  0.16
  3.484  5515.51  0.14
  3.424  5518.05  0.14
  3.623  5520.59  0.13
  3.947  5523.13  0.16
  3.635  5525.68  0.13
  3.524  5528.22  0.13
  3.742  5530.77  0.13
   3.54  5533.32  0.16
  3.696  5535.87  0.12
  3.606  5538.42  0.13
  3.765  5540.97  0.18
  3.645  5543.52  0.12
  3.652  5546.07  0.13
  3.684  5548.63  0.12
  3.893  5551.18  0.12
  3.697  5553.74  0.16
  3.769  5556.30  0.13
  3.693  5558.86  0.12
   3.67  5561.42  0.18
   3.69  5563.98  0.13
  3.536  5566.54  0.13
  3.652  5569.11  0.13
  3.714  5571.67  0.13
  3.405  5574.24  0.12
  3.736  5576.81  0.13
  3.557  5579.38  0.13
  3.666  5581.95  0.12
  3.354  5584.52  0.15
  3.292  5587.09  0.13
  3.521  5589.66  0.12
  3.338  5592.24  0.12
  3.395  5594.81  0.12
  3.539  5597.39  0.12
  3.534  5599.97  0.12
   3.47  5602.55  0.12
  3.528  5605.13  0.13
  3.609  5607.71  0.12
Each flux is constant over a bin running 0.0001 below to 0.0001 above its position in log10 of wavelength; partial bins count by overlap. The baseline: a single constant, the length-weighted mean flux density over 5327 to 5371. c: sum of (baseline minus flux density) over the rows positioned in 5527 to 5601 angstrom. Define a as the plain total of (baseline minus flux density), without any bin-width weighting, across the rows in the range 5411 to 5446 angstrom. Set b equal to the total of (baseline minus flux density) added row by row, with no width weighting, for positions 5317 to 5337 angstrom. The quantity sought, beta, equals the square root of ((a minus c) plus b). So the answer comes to 0.57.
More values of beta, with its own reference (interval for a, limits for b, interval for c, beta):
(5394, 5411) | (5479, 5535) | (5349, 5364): 1.34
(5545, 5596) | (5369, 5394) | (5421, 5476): 1.01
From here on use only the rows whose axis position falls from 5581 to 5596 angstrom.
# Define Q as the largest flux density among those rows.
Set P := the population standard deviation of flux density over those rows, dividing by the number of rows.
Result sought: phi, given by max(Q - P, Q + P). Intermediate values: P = 0.13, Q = 3.666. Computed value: 3.79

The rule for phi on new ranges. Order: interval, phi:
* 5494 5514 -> 4.02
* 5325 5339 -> 3.86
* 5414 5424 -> 3.69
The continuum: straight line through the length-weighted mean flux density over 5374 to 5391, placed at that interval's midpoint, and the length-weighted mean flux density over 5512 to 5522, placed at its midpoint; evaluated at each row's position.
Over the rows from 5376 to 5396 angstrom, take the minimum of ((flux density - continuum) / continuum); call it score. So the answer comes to -0.08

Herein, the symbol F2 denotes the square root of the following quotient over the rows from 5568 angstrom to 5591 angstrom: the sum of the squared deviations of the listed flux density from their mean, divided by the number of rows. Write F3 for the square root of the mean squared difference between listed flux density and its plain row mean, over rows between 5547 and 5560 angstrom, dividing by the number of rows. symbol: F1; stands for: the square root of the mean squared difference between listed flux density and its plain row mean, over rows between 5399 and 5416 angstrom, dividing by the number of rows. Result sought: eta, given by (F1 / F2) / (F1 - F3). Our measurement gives 12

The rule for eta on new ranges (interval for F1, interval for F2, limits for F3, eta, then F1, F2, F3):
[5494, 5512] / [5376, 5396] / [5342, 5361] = 79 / 0.17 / 0.20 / 0.159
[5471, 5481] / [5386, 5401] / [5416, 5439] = -25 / 0.10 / 0.22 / 0.120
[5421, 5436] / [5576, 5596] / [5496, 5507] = -27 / 0.13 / 0.15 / 0.159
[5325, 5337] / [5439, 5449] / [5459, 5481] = 202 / 0.11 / 0.08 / 0.106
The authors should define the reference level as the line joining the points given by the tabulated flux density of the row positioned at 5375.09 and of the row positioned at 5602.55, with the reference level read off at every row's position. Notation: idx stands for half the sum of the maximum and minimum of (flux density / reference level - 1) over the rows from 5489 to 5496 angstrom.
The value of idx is 0.01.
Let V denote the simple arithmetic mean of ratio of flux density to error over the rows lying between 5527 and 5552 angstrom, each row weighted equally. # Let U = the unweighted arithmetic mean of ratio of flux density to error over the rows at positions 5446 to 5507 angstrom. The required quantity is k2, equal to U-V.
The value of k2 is -1.7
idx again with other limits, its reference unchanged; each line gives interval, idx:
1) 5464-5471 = 0.06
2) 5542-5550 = 0.05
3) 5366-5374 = -0.03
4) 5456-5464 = 0.03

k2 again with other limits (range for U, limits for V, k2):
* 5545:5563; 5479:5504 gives 2.6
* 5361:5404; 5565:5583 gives -0.5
